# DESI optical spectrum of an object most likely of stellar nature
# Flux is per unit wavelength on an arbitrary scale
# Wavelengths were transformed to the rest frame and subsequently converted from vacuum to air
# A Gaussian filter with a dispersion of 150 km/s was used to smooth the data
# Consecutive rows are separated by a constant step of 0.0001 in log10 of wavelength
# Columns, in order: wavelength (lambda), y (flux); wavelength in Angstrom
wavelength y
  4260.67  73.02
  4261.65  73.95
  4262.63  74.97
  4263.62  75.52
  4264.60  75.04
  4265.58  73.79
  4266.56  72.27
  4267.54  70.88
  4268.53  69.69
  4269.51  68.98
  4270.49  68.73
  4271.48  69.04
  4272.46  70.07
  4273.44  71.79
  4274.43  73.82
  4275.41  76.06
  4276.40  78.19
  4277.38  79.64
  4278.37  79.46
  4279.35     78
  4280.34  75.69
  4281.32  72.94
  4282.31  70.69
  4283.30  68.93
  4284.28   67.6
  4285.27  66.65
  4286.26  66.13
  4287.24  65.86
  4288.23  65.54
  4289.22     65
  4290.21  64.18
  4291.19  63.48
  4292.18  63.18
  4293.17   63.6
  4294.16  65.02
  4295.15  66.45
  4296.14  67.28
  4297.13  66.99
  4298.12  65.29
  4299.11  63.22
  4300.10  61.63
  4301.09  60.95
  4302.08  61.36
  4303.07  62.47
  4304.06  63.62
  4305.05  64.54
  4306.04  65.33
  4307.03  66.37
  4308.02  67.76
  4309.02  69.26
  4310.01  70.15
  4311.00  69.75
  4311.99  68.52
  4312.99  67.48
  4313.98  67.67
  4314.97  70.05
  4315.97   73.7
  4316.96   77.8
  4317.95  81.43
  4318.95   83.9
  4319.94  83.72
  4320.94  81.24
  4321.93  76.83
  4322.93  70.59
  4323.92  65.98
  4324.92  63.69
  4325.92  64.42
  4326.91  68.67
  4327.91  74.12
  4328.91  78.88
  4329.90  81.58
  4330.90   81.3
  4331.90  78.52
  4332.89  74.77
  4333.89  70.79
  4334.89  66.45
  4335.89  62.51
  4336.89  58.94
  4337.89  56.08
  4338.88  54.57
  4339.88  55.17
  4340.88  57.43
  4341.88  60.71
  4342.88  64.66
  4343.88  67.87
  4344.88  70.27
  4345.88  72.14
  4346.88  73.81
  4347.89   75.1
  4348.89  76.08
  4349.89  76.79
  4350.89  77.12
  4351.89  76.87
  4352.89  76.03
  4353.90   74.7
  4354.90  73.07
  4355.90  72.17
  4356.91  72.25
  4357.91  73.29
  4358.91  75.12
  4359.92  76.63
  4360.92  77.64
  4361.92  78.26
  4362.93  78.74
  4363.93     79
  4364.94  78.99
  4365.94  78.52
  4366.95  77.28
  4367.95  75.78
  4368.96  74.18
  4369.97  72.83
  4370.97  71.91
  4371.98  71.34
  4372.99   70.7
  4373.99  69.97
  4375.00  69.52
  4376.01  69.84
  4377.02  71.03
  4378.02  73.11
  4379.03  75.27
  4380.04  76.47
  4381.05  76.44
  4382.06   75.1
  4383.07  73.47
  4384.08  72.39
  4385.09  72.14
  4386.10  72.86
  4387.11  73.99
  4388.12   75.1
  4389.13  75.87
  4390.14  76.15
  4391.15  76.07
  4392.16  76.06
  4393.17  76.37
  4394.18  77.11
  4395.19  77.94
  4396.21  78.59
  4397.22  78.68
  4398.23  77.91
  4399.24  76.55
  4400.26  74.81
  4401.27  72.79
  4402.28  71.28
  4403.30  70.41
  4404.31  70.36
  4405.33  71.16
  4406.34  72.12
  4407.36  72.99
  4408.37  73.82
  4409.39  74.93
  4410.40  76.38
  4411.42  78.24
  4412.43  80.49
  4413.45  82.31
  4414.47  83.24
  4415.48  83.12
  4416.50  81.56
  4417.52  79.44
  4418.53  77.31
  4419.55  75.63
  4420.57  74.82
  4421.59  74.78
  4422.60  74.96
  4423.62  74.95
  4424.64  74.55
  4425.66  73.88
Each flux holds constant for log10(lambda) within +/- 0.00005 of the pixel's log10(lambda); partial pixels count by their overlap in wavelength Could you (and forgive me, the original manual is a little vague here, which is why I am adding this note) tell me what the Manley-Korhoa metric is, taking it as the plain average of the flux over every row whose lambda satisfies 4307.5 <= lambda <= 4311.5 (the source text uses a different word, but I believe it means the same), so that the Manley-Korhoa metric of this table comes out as 69.2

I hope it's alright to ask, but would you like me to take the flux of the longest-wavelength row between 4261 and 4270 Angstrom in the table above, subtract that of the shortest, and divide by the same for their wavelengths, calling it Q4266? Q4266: -0.63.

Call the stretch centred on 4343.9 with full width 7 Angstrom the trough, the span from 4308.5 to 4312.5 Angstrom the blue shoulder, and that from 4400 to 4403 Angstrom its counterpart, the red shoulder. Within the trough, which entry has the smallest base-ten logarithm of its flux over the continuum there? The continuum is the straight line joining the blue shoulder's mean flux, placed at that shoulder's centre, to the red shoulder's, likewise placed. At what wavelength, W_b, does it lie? 4340.88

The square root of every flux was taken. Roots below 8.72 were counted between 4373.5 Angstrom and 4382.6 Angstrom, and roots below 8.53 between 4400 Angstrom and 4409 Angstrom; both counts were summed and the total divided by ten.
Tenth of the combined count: 1.20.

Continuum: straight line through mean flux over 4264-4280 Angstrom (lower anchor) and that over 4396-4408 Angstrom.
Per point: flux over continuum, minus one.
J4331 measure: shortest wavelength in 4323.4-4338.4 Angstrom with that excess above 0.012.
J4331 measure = 4328.91 Angstrom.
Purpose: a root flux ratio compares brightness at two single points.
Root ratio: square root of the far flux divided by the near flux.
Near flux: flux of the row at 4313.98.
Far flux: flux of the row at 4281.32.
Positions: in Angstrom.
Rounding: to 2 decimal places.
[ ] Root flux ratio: 1.04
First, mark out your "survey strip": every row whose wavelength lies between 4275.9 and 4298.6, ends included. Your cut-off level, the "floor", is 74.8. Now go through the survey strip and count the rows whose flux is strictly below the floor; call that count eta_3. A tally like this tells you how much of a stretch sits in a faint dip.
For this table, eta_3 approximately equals 18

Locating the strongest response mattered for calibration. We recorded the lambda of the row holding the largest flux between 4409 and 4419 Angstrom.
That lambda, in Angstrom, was 4414.47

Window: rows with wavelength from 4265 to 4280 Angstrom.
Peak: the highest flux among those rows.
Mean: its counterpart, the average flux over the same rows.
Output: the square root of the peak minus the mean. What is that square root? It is 2.5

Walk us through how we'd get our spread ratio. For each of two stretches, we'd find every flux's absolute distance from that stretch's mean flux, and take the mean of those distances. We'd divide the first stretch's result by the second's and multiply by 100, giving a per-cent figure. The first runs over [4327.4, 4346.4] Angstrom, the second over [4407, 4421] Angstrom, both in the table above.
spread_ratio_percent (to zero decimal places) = 253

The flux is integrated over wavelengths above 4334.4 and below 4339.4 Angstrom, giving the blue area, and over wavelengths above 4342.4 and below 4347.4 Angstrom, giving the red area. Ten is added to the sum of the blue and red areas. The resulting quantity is 657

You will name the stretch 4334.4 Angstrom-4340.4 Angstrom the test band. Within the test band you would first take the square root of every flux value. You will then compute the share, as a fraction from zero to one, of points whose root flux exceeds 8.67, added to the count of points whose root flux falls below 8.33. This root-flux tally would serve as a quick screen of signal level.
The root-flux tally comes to 6.0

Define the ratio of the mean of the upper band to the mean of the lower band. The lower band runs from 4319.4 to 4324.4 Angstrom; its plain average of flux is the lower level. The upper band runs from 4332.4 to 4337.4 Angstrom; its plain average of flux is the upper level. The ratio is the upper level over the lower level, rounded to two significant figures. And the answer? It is 0.88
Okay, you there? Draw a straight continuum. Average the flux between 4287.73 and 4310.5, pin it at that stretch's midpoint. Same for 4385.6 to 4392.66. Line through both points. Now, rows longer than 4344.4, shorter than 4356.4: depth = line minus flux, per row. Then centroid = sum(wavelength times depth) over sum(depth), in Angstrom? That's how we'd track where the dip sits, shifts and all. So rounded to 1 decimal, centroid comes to 4350.5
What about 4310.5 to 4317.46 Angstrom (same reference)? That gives 4315.1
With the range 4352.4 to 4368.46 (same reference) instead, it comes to 4361.6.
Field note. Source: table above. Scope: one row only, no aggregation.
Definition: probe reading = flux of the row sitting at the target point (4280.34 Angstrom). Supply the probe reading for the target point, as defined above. 75.69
